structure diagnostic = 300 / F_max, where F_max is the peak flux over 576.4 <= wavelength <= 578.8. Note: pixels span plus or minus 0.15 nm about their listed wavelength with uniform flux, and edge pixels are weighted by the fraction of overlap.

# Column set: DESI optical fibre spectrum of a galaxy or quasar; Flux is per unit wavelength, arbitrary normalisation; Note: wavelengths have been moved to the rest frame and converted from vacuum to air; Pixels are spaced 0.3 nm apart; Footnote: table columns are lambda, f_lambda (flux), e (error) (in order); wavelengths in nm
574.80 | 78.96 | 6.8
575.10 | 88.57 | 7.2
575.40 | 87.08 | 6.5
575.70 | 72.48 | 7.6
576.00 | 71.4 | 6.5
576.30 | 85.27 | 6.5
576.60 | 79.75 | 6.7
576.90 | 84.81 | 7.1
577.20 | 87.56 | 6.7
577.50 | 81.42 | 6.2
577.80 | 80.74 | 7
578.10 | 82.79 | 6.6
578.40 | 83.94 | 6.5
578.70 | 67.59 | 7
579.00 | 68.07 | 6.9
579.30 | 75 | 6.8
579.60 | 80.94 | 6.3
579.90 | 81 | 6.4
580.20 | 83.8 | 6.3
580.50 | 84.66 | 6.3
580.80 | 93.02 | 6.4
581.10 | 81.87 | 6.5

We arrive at 3.43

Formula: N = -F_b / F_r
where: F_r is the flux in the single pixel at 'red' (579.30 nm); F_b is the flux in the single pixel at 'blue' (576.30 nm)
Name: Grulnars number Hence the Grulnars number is -1.14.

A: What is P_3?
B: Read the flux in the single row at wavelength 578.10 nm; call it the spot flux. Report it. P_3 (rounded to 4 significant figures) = 82.79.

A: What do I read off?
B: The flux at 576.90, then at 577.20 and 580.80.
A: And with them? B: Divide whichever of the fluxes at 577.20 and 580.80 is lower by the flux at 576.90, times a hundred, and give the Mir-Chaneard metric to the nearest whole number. 103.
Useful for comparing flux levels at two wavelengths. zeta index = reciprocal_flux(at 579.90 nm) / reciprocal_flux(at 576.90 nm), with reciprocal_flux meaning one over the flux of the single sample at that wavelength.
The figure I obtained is 1.05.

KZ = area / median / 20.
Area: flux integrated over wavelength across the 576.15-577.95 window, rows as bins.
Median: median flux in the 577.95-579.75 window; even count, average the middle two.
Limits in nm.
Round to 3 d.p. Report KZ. 0.096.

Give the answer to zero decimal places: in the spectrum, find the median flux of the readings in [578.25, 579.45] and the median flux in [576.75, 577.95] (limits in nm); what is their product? 5946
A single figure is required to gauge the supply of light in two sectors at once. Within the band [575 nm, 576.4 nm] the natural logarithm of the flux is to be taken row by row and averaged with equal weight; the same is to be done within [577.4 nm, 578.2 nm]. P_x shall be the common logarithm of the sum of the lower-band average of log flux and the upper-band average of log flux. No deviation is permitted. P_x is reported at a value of 0.944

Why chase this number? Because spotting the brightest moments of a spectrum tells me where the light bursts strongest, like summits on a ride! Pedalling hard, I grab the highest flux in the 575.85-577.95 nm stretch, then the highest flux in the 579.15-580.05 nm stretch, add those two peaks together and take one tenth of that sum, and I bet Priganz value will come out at 16.9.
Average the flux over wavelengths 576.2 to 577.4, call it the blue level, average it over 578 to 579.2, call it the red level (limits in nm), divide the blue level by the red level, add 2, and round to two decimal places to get 3.12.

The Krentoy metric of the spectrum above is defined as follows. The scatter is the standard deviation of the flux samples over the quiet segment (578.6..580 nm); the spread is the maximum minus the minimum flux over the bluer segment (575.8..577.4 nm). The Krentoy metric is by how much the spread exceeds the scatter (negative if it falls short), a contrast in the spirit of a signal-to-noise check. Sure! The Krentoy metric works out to 10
